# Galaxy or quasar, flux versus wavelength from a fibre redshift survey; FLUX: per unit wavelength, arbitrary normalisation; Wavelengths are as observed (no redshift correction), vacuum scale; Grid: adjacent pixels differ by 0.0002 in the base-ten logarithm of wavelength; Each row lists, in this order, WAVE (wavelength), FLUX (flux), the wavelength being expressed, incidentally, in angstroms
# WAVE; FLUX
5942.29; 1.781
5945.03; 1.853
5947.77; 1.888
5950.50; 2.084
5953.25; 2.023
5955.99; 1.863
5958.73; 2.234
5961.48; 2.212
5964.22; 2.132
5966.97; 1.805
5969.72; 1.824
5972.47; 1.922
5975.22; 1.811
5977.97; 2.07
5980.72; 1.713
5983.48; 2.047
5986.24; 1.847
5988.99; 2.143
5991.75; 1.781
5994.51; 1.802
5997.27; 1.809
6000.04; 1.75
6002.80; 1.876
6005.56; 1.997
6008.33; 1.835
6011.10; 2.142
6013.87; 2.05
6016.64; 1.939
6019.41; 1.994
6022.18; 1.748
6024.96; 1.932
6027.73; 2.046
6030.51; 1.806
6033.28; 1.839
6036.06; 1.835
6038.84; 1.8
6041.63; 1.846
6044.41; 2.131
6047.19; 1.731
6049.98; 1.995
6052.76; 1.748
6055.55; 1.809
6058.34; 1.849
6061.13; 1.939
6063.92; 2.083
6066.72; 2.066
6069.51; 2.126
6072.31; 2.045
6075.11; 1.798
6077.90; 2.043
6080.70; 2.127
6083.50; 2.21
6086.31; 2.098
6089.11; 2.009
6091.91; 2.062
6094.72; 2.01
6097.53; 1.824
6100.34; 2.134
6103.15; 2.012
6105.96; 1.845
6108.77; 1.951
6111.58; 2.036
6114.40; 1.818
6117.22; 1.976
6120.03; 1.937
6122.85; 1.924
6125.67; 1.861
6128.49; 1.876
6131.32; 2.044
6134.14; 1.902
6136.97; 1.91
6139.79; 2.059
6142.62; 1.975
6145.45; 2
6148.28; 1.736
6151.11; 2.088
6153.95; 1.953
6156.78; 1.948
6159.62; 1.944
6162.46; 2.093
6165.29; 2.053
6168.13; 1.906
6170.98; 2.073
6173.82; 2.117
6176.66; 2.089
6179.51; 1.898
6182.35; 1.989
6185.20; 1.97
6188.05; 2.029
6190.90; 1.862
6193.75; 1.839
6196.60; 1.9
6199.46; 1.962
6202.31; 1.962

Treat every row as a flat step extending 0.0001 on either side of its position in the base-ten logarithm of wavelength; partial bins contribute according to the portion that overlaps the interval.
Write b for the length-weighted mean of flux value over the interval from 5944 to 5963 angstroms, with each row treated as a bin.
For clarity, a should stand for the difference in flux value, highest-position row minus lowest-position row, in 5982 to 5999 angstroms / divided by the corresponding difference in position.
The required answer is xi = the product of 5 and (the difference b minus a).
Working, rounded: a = -0.017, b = 2.03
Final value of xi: 10.2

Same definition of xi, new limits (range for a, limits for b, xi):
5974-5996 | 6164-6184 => 10.1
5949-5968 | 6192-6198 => 9.4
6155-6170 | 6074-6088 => 10.3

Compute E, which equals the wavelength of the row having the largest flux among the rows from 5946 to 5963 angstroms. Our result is 5958.73 angstroms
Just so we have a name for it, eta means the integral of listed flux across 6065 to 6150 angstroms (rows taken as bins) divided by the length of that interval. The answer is 1.98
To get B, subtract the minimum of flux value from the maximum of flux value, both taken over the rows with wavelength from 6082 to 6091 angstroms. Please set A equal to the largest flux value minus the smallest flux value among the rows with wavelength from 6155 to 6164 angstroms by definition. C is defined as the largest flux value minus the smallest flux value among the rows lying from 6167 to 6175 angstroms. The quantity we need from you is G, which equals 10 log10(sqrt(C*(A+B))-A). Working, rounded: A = 0.15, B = 0.20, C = 0.211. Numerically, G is -9.1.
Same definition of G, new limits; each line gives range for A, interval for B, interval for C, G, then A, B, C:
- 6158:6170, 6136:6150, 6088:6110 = -6.8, 0.19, 0.32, 0.310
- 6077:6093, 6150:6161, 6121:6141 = -12.2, 0.20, 0.14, 0.198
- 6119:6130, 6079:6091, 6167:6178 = -7.8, 0.08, 0.20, 0.211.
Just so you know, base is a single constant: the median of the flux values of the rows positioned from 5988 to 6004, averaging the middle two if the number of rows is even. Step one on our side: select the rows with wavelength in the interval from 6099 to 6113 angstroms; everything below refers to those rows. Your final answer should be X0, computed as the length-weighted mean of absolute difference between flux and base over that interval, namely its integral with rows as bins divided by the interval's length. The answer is 0.19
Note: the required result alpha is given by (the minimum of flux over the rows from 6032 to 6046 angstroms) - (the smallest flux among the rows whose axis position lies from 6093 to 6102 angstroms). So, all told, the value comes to -0.02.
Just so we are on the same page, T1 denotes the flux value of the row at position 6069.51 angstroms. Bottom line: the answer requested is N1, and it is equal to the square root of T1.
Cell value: 1.46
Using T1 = 2.126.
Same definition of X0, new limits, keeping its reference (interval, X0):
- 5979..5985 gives 0.17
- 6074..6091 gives 0.25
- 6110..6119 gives 0.14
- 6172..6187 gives 0.21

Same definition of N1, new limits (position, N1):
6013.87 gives 1.43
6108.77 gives 1.40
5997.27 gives 1.34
